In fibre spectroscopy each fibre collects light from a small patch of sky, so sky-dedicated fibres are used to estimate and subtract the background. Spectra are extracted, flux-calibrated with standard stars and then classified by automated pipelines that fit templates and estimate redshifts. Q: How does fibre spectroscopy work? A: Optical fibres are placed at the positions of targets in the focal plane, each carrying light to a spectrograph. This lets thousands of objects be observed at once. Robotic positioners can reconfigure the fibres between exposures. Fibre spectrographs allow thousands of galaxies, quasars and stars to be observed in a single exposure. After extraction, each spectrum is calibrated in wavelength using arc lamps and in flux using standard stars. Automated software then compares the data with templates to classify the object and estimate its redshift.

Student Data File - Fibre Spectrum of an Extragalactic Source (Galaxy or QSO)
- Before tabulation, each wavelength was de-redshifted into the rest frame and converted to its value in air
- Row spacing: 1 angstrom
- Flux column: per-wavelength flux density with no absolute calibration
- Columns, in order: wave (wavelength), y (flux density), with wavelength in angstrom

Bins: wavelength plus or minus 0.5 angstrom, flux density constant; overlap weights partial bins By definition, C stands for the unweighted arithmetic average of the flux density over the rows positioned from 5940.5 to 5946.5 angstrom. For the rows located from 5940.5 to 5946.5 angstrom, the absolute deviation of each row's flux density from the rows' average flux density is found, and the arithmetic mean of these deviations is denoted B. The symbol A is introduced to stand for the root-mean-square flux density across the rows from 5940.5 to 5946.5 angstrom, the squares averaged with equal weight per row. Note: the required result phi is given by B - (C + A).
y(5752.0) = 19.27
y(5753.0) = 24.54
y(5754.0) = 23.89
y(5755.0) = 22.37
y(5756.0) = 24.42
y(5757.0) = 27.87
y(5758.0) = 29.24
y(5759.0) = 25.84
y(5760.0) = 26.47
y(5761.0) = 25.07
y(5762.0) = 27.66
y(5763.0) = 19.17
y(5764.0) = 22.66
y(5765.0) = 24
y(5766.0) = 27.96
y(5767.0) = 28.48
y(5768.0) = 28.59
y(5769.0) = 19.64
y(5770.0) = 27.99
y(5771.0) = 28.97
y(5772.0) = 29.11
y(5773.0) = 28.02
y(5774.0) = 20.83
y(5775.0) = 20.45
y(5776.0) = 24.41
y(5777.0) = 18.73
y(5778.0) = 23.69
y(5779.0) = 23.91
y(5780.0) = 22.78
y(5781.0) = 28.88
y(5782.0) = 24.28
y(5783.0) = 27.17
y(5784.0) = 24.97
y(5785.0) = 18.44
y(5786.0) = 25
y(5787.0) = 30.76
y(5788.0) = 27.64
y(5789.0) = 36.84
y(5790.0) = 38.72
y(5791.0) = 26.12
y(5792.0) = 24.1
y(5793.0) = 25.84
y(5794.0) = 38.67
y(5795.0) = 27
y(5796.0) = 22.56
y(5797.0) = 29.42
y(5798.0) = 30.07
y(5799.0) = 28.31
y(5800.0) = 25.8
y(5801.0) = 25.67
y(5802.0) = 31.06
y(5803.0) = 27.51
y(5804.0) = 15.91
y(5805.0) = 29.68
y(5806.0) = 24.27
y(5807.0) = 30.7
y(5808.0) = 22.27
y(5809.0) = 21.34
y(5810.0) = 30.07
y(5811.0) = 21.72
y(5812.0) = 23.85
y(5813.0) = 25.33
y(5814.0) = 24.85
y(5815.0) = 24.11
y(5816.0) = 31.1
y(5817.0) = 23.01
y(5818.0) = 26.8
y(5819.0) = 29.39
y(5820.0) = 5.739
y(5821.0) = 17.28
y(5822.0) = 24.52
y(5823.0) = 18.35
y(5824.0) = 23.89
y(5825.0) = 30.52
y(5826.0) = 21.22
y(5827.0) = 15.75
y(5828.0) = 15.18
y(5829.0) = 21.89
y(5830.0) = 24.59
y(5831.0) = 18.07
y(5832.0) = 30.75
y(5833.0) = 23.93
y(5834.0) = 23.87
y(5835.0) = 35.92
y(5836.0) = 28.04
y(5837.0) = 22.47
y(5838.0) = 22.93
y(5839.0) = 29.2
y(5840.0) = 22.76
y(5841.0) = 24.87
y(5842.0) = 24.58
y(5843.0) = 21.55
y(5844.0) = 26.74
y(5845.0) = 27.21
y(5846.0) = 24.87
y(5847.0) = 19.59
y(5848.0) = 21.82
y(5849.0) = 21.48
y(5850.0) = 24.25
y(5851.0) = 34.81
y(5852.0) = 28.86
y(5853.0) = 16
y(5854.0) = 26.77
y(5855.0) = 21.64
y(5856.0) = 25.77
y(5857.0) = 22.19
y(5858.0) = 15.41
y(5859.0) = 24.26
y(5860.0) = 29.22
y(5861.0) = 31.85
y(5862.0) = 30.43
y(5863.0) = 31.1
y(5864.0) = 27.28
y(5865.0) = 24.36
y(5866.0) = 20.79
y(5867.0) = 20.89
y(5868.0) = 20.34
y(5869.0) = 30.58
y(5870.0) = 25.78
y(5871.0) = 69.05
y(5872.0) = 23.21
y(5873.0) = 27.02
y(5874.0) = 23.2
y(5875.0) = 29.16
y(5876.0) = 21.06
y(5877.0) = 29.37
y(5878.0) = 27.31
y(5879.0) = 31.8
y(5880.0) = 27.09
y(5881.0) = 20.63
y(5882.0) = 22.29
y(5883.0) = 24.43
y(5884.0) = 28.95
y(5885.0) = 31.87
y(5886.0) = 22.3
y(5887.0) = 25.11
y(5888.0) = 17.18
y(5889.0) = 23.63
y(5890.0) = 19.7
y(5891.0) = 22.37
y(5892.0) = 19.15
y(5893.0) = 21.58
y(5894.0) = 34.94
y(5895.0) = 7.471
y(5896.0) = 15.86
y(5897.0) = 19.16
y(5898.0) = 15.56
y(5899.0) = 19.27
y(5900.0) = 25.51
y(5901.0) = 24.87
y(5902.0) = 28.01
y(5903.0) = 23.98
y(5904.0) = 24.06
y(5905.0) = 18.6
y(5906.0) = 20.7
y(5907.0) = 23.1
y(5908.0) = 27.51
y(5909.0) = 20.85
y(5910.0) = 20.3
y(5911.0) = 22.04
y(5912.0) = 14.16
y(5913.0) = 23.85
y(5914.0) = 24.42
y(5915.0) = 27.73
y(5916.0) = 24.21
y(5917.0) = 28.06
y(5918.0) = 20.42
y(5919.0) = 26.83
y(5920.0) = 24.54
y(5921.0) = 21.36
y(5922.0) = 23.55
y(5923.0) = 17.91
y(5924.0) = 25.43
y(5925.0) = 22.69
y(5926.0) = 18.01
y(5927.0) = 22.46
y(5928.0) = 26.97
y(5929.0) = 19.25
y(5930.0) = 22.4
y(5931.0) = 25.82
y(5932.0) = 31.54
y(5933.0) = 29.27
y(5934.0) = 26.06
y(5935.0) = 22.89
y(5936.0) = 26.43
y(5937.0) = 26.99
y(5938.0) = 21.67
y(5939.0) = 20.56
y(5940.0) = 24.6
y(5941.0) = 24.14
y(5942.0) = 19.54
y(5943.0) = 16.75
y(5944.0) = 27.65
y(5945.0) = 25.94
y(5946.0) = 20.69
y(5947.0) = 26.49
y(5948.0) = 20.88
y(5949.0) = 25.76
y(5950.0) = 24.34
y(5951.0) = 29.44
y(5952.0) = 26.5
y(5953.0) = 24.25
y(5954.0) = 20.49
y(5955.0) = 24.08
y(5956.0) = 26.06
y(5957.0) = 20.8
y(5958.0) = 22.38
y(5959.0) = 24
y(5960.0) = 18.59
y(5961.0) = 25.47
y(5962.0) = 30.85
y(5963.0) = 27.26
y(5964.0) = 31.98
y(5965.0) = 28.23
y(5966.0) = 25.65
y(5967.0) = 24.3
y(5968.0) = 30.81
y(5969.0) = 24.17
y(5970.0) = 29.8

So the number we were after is -41.8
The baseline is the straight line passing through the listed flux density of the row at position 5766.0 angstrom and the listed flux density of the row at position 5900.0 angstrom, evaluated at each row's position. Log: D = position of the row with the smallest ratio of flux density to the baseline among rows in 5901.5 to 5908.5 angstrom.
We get 5905.0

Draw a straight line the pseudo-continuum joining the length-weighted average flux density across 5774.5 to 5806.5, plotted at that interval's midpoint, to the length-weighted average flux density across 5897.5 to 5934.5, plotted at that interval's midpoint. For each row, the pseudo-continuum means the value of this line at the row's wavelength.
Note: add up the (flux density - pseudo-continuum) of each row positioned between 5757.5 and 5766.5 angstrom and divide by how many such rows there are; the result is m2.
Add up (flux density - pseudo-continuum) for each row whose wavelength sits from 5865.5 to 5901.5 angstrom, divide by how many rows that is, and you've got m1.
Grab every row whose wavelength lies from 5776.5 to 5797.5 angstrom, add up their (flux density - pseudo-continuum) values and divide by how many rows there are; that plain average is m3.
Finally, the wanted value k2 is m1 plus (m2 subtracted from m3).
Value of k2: 3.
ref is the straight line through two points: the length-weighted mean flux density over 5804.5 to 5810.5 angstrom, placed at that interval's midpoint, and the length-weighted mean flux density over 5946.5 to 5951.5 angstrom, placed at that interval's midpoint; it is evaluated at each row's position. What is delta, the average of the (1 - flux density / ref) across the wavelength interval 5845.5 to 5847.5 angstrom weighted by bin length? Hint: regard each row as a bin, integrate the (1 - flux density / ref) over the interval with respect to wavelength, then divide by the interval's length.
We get 0.15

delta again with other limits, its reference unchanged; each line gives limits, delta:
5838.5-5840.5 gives 0.01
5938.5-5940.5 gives 0.11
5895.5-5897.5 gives 0.32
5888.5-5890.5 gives 0.16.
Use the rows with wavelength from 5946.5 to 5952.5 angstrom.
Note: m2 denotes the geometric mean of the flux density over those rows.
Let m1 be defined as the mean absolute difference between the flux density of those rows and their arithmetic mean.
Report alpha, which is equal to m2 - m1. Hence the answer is 23.5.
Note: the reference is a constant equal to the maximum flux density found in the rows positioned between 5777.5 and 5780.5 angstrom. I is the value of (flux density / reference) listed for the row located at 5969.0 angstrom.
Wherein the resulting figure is 1.01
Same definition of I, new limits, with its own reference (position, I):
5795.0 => 1.13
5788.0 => 1.16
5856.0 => 1.08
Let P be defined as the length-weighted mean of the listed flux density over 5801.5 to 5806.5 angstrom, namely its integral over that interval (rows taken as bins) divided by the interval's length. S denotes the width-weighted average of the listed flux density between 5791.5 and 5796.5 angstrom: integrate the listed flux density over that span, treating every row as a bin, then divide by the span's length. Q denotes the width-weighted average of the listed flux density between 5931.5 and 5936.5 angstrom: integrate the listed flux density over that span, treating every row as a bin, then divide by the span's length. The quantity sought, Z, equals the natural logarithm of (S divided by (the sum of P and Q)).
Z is -0.65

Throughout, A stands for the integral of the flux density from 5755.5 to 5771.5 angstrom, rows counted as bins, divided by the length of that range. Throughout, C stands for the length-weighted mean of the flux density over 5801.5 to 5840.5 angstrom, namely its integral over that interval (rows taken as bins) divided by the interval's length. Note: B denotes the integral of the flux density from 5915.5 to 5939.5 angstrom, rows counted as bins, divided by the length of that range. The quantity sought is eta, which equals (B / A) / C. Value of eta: 0.0384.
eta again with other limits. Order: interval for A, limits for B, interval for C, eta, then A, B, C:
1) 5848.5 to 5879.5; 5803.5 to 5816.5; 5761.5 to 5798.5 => 0.0353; 26.9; 25.0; 26.3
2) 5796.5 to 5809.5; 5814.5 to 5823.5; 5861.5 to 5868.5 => 0.0338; 26.3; 22.3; 25.0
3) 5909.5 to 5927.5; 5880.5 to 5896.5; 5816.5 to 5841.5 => 0.0424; 22.7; 22.3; 23.2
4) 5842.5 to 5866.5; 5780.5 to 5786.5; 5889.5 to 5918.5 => 0.0452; 24.9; 24.8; 22.0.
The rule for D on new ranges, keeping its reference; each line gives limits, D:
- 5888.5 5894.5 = 5892.0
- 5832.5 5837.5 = 5837.0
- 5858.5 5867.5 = 5866.0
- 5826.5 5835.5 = 5828.0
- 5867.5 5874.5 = 5868.0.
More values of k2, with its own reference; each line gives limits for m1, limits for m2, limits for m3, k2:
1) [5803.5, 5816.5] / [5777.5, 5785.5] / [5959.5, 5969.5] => 6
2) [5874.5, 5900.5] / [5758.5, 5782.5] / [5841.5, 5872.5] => 3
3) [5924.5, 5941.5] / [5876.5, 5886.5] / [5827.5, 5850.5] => -2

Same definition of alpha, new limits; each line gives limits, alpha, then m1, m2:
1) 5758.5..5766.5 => 22.5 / 2.2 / 24.7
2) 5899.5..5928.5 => 20.2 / 2.7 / 22.9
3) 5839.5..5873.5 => 20.4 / 4.8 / 25.2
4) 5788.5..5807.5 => 23.7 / 4.1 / 27.8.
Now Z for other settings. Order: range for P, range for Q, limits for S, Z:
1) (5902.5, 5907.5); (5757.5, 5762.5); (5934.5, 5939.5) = -0.72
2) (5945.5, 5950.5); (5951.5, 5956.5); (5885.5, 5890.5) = -0.80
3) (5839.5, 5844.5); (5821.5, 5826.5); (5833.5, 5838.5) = -0.58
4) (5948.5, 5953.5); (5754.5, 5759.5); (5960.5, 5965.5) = -0.59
